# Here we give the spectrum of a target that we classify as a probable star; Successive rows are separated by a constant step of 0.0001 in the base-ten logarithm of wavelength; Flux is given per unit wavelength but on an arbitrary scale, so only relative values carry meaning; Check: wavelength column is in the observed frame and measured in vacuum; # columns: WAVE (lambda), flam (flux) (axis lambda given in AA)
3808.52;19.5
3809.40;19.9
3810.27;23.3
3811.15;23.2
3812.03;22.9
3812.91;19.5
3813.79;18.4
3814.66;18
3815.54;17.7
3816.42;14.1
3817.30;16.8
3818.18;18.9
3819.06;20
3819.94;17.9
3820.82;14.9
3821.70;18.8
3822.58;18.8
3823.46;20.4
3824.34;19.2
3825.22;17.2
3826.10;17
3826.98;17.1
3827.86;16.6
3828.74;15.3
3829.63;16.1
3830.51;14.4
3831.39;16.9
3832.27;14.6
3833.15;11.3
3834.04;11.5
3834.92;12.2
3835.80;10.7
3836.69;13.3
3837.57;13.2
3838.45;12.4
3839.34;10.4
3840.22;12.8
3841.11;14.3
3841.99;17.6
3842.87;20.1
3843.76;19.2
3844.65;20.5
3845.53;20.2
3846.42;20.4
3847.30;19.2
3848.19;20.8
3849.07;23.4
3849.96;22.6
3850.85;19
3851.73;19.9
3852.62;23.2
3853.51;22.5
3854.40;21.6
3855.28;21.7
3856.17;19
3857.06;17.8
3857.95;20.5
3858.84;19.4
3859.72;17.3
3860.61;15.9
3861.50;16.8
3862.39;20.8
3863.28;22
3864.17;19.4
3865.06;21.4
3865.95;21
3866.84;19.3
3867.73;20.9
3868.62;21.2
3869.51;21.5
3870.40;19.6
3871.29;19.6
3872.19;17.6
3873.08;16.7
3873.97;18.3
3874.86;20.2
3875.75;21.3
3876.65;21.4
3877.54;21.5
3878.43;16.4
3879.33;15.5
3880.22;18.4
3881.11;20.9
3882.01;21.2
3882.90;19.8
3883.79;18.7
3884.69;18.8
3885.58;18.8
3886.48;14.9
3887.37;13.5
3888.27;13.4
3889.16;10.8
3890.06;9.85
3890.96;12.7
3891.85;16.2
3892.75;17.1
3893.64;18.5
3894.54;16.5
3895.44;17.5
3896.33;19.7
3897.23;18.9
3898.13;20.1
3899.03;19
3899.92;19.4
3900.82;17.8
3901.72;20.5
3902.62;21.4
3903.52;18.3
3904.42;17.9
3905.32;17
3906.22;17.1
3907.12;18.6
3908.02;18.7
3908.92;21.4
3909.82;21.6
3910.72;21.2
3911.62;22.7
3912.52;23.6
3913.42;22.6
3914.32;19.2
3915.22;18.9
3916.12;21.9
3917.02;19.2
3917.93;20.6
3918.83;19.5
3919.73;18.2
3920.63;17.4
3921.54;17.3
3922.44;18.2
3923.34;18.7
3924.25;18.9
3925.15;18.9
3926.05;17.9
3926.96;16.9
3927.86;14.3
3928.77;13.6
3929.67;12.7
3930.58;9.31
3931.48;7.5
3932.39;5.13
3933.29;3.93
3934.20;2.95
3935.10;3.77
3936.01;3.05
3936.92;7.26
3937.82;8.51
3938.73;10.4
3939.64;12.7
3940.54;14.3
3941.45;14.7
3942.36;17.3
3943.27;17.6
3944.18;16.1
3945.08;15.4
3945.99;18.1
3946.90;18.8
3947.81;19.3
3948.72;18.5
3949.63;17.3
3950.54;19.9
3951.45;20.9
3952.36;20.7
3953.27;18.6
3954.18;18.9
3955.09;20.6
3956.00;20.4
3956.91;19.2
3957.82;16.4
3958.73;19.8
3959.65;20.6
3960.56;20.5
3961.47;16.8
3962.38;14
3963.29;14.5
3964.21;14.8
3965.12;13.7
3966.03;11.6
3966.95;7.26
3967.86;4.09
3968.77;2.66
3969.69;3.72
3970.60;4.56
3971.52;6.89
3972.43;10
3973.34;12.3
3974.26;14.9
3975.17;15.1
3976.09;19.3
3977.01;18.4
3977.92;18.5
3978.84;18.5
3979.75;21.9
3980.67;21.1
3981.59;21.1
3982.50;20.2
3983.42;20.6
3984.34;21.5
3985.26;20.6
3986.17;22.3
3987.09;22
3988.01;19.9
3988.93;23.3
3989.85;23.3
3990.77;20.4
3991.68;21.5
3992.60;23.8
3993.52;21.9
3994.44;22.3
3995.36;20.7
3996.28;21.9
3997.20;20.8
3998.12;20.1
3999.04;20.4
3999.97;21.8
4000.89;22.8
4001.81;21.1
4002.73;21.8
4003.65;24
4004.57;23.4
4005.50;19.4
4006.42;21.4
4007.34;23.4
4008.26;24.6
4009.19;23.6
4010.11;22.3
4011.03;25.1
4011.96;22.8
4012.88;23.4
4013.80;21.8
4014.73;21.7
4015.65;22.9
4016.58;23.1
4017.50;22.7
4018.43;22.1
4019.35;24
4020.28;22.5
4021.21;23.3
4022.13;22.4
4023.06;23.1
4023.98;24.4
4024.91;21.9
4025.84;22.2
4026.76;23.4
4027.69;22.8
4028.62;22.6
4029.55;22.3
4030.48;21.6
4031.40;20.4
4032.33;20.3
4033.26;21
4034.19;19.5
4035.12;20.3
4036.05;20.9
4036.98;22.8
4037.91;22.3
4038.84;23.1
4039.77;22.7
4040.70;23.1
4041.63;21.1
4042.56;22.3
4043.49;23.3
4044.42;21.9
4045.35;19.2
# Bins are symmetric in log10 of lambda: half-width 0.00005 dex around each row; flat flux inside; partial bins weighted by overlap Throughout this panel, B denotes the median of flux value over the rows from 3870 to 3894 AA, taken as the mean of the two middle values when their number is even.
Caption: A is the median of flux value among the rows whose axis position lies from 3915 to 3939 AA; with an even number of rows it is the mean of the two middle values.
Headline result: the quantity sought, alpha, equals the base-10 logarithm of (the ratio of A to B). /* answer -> -0.04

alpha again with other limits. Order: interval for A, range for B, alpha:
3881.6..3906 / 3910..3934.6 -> 0.00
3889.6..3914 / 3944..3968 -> 0.00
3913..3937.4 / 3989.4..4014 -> -0.10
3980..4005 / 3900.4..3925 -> 0.06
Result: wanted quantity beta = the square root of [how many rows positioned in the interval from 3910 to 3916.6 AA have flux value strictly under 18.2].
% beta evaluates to 0.0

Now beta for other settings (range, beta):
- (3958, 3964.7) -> 2.0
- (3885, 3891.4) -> 2.4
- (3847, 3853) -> 0.0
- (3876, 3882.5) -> 1.4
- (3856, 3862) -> 2.0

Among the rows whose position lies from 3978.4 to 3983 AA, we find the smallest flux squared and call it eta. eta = 342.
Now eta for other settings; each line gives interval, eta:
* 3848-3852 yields 361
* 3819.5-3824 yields 222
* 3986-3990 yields 396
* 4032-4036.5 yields 380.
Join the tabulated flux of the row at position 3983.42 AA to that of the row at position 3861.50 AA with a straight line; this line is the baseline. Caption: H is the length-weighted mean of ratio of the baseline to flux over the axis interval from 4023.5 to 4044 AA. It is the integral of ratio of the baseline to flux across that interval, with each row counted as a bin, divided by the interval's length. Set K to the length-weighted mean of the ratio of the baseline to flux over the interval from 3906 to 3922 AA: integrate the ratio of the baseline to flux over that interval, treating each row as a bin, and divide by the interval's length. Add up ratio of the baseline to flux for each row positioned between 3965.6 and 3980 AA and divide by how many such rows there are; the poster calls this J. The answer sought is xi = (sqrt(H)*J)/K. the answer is 2.80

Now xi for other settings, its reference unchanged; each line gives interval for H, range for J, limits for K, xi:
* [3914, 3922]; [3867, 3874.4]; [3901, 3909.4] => 0.91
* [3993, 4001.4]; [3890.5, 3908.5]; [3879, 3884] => 1.08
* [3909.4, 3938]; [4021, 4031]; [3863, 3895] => 1.32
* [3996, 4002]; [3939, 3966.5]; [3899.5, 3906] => 1.20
